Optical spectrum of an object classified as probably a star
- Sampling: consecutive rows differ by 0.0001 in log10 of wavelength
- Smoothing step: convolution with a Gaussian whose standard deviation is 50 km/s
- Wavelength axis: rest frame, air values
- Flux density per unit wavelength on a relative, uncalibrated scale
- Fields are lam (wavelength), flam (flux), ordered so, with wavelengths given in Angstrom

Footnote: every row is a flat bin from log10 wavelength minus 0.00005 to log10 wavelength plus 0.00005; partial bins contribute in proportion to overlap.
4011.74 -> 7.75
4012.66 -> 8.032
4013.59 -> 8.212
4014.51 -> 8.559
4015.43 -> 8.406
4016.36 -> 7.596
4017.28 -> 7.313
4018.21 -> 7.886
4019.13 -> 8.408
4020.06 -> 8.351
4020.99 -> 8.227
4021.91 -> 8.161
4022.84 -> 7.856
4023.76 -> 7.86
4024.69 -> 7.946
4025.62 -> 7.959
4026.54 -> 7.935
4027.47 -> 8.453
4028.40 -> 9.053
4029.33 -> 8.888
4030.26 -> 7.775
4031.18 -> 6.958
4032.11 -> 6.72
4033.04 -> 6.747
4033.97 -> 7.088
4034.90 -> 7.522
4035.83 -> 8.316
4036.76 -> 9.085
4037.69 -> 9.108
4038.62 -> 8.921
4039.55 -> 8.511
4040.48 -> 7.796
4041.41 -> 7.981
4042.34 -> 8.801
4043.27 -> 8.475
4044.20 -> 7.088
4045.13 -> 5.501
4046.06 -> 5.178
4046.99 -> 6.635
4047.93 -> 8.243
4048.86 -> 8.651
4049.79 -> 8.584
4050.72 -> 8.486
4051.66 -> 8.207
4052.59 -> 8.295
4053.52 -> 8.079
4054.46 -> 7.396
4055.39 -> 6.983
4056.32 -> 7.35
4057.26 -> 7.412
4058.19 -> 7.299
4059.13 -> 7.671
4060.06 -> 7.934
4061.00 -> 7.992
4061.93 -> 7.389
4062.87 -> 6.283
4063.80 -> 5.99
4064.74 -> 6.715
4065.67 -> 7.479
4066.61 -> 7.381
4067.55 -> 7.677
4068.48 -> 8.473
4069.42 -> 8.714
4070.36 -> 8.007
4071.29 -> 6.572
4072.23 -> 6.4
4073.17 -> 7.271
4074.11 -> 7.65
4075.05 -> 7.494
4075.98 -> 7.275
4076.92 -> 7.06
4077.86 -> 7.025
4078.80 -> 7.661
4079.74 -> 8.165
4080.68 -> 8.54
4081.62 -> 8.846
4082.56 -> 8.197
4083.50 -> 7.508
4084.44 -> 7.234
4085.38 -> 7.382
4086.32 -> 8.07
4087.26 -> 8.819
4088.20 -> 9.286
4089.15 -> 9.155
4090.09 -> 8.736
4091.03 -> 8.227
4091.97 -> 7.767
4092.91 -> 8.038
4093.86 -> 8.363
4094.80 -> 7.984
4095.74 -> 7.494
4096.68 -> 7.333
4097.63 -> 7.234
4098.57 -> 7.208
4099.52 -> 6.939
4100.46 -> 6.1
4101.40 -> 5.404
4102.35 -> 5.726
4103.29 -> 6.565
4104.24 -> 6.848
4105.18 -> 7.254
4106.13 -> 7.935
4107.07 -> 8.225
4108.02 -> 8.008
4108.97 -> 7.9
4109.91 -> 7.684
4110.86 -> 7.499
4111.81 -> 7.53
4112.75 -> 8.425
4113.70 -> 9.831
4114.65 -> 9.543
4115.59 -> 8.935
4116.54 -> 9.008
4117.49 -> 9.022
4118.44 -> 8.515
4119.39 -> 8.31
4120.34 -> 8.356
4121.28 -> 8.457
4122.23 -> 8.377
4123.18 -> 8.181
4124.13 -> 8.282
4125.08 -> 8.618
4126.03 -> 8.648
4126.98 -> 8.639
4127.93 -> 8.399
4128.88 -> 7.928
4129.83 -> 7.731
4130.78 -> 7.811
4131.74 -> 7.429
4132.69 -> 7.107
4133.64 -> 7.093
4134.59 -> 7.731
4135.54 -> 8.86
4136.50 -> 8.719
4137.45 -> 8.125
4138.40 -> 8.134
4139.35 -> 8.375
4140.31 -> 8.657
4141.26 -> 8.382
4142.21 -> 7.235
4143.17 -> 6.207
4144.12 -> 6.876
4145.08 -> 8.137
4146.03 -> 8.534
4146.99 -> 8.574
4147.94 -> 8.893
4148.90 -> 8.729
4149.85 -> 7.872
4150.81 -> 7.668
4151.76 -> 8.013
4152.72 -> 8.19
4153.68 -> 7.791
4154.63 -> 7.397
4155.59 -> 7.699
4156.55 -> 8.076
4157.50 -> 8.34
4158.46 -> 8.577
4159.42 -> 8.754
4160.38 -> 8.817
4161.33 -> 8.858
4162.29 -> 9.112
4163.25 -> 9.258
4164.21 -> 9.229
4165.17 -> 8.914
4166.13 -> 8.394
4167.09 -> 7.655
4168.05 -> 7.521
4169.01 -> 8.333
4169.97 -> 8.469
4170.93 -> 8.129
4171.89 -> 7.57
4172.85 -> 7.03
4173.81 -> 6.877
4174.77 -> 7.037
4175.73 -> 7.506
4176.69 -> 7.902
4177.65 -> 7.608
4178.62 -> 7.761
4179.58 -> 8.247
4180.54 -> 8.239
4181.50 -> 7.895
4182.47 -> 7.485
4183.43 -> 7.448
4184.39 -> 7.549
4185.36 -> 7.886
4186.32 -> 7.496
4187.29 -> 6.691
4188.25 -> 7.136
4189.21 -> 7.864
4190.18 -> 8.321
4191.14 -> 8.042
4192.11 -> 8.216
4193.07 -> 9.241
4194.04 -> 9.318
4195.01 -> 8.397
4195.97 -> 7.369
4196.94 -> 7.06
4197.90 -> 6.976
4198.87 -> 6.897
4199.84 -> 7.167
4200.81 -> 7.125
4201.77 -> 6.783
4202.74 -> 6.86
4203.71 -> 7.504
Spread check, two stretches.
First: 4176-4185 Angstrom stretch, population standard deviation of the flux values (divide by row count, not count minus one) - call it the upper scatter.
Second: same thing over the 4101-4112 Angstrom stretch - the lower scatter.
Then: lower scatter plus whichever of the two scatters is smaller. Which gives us 1.16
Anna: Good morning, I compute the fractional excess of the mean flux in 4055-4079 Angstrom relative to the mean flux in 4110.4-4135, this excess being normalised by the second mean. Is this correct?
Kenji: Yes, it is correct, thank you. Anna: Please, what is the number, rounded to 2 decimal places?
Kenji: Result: -0.11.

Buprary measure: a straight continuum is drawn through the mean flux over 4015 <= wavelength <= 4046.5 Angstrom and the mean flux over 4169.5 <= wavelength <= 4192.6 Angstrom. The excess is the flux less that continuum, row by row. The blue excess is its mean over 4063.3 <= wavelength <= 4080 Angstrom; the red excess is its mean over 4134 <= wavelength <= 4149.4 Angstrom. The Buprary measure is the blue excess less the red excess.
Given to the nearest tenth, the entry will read -0.8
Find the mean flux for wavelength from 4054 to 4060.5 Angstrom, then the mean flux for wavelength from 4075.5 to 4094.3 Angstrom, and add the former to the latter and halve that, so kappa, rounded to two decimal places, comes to 7.75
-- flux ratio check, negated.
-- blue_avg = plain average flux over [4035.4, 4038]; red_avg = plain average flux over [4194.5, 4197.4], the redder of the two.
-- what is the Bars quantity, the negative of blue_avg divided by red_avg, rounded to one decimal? -1.2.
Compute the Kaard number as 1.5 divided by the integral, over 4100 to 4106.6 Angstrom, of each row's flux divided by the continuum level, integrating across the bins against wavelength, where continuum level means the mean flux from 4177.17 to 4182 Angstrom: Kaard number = 0.275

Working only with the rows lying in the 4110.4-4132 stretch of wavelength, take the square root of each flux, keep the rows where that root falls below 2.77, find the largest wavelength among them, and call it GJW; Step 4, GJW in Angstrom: 4131.74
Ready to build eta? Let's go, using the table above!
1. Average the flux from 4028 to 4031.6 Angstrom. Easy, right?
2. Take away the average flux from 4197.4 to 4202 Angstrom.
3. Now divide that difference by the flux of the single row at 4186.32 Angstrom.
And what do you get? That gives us 0.16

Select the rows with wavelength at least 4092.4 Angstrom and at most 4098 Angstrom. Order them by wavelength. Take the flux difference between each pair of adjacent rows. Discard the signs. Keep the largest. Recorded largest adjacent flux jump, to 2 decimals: 0.49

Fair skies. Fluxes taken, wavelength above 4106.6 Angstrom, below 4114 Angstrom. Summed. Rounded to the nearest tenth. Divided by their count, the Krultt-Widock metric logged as 8.1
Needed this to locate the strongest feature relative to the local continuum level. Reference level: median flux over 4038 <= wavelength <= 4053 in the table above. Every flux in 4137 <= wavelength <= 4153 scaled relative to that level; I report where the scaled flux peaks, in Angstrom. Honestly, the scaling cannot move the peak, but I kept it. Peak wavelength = 4147.94 Angstrom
